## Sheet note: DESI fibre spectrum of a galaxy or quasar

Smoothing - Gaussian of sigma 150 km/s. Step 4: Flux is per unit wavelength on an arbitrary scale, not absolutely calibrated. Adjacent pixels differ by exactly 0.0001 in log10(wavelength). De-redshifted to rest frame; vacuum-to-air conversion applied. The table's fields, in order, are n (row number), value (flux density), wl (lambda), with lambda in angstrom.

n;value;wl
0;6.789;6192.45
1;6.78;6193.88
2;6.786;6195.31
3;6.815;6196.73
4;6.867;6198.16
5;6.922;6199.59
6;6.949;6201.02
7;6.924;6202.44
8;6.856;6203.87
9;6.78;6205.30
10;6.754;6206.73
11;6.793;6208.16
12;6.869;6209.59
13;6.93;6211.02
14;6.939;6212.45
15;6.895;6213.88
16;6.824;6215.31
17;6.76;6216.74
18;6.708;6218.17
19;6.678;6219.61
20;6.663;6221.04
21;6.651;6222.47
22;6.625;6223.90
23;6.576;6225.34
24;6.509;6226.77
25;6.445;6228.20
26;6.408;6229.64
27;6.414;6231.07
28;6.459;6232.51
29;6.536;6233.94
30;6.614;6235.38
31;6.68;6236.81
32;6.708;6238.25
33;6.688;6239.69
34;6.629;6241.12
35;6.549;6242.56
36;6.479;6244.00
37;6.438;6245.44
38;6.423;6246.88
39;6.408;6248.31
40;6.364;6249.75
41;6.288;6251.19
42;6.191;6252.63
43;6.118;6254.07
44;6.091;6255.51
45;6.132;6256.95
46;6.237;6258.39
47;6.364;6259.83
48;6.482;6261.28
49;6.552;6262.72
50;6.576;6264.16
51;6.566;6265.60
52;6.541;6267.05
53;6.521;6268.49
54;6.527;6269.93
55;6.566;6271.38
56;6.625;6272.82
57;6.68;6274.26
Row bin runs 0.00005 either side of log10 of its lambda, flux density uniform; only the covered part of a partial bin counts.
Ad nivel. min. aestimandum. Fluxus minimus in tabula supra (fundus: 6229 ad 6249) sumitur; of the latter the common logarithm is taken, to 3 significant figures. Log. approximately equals 0.807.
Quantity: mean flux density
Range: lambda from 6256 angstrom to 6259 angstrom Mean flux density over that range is 6.2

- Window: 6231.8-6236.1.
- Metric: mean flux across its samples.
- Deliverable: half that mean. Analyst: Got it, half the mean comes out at 3.27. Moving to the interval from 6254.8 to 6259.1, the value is 3.08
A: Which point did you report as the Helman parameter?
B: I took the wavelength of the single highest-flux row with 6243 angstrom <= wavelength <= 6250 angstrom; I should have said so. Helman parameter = 6244.00 angstrom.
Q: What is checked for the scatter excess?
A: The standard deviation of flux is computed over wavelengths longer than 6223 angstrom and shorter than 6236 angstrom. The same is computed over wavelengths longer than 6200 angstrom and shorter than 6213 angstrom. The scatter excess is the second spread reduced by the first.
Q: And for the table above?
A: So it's -0.008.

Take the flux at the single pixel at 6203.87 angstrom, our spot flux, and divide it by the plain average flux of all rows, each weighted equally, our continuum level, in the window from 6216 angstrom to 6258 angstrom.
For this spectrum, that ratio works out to 1.06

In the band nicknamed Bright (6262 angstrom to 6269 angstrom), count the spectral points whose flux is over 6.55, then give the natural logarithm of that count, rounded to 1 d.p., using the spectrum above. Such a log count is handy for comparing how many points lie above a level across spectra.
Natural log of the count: 1.1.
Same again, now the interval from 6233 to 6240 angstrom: 1.4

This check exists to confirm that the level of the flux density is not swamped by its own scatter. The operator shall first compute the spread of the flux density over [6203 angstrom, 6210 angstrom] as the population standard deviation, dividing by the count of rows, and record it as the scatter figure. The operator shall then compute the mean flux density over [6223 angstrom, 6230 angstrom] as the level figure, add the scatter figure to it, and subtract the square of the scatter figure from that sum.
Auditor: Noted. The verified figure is 6.56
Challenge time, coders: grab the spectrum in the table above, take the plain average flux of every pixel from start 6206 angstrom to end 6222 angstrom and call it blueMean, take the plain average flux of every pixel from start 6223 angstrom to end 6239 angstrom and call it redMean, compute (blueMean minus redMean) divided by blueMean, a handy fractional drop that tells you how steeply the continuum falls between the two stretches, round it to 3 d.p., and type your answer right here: 0.038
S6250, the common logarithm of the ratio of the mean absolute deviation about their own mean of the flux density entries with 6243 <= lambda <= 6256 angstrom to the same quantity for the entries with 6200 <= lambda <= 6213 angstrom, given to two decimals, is 0.30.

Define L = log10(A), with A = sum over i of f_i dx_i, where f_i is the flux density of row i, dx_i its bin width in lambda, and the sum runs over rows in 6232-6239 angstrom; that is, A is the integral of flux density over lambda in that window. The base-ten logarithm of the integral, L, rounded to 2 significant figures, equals 1.7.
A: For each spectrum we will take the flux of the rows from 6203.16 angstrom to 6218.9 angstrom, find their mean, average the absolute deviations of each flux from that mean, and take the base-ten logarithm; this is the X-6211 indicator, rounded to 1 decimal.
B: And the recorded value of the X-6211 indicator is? -1.2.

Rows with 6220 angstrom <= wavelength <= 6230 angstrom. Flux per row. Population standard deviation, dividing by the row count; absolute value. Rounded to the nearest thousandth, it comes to 0.094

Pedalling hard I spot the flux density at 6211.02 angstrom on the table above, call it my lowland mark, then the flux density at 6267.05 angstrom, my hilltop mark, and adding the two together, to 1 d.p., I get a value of 13.5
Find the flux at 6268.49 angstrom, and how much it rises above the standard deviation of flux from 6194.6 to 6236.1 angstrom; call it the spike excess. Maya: 6.35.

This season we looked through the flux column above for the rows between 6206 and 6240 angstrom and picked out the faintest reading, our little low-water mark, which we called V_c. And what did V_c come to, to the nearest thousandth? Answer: 6.408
